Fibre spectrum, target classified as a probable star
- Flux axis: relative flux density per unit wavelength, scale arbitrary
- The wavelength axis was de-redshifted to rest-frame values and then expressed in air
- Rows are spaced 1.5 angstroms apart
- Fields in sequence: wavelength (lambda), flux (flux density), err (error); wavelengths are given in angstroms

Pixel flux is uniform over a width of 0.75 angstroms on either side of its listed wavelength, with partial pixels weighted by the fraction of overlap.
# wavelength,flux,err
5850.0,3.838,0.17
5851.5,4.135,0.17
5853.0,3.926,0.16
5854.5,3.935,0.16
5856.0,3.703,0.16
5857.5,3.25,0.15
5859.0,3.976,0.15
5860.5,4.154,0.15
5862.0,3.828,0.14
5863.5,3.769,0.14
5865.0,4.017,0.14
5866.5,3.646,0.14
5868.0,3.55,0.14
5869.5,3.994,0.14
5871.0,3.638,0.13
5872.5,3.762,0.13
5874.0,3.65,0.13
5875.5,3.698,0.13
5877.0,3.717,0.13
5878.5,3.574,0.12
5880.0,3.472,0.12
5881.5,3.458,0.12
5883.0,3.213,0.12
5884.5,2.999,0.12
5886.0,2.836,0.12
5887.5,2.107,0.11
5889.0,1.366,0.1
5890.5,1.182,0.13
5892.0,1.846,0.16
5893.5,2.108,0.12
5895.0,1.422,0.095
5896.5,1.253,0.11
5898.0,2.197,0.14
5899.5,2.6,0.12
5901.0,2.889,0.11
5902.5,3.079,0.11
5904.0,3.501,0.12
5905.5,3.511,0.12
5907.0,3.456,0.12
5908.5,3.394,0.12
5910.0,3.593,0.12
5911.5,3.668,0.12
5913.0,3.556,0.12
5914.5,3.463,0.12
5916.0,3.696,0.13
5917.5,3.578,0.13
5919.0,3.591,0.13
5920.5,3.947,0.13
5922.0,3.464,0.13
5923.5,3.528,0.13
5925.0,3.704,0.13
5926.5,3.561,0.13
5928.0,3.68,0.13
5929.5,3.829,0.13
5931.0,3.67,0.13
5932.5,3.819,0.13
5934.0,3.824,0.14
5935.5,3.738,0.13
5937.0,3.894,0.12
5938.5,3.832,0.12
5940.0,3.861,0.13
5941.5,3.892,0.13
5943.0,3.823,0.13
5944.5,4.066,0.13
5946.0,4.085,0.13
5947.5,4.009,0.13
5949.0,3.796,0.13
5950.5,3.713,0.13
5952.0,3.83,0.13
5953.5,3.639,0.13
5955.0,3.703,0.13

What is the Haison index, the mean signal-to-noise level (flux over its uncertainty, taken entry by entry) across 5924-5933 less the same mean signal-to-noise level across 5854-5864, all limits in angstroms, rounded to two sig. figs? 3.1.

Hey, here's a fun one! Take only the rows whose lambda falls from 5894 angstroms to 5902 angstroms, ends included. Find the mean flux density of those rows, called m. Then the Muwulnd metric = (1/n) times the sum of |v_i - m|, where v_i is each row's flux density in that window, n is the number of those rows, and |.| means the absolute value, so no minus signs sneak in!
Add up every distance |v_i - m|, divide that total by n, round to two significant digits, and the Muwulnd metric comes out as 0.59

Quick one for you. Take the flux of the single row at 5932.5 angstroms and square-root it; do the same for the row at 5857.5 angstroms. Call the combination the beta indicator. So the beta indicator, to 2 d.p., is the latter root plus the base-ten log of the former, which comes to 2.09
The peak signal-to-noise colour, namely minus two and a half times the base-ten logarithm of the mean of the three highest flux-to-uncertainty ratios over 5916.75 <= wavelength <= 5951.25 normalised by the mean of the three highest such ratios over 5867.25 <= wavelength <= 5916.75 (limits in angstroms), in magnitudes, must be -0.064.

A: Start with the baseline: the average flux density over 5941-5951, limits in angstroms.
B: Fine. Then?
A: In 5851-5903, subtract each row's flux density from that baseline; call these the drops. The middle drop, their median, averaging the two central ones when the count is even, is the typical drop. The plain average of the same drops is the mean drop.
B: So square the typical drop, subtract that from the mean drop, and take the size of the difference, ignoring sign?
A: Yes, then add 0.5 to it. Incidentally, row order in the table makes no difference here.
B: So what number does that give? 1.1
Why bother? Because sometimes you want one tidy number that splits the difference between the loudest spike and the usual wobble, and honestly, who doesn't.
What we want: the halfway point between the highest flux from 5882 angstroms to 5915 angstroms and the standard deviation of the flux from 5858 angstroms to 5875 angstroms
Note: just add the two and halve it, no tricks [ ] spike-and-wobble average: 1.93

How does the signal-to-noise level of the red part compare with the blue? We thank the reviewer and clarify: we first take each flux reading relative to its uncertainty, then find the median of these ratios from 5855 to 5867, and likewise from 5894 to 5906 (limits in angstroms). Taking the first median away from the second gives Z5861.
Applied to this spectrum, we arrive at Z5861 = -2.7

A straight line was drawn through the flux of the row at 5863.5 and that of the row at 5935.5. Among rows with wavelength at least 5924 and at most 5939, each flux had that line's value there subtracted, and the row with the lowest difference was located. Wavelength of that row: 5926.5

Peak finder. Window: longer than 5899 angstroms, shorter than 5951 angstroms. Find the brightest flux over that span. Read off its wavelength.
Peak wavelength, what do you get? 5946.0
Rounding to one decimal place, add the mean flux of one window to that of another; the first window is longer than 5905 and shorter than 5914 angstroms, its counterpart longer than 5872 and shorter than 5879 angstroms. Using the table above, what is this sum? 7.2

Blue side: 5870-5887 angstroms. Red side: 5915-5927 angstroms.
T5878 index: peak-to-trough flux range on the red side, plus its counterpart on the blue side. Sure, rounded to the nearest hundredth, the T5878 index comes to 1.41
